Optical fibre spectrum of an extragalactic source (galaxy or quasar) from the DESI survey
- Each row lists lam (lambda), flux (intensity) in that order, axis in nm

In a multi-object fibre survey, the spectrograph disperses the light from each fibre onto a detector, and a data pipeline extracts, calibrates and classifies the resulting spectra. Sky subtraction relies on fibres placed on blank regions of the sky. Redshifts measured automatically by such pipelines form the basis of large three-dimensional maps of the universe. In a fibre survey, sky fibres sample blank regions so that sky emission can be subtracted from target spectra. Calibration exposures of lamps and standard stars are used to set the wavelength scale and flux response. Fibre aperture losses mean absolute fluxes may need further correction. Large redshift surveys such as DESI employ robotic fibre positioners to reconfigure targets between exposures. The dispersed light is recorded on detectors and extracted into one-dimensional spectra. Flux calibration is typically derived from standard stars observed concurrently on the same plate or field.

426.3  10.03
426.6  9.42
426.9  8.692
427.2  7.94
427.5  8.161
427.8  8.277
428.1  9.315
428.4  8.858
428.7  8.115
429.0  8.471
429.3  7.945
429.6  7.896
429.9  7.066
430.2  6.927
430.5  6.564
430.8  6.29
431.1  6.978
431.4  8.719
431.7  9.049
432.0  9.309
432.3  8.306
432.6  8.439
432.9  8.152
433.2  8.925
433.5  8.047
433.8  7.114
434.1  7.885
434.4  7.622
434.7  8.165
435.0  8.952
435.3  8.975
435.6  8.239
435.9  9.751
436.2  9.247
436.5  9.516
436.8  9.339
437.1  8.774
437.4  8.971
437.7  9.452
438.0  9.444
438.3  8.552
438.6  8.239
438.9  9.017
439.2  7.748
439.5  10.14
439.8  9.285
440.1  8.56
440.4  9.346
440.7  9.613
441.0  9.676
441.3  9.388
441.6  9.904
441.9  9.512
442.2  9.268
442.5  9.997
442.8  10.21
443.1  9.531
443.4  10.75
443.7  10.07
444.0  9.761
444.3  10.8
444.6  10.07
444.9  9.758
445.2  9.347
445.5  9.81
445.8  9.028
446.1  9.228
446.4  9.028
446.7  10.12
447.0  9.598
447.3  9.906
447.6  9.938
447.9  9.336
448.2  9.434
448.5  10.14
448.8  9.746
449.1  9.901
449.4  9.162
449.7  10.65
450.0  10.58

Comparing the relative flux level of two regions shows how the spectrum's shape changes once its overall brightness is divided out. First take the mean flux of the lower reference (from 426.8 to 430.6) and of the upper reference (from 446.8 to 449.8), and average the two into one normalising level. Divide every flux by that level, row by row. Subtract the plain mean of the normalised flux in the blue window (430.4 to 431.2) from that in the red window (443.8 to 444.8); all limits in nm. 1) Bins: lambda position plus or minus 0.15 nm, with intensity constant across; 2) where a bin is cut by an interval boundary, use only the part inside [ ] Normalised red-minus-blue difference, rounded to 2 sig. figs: 0.40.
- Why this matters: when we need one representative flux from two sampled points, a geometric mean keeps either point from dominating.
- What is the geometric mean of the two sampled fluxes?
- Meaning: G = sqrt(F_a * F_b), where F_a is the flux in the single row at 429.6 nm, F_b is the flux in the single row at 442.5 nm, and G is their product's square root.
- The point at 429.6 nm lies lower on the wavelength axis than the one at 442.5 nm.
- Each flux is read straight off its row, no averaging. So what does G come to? 8.9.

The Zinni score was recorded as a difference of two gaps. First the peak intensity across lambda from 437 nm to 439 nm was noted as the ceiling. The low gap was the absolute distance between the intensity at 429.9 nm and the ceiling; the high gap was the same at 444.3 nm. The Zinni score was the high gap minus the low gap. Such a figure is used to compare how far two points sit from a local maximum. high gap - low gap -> -1.0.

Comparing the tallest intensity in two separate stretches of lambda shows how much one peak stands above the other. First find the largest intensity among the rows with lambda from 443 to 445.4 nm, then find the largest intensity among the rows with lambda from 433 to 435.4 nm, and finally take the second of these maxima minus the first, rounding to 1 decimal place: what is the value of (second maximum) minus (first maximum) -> -1.8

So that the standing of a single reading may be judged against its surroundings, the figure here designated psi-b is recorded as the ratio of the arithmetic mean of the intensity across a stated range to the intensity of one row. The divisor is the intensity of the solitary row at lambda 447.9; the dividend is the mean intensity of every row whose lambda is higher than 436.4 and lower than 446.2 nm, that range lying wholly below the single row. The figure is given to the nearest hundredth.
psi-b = 1.01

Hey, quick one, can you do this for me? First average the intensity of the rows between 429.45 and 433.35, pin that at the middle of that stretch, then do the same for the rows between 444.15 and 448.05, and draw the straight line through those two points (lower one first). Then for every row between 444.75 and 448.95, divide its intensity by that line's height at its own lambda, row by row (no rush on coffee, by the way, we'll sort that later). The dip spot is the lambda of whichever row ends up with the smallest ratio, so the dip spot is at 446.4 nm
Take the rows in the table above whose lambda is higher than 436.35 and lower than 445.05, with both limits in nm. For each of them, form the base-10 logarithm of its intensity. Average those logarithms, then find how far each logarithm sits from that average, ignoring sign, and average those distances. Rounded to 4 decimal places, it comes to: 0.0231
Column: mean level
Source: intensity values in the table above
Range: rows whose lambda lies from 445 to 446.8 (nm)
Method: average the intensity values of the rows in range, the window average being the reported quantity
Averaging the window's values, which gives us 9.4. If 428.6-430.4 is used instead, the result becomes 7.7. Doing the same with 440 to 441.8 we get 9.4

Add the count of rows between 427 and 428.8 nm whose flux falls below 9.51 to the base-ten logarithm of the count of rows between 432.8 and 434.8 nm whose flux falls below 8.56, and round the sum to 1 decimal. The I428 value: 6.8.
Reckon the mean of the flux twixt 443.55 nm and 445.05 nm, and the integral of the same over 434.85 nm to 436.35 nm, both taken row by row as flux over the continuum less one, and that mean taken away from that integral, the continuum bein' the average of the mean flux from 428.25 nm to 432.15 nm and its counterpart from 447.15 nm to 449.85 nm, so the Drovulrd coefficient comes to -0.11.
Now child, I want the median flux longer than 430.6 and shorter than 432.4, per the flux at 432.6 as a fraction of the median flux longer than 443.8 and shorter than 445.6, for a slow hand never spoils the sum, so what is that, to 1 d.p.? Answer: 9.9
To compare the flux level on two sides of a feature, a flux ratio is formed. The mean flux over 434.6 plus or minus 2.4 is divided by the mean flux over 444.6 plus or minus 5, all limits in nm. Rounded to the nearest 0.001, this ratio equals 0.883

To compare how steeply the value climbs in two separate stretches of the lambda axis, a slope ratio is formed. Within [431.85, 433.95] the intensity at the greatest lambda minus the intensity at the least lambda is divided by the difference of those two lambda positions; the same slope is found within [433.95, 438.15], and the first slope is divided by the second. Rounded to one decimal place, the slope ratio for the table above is -3.1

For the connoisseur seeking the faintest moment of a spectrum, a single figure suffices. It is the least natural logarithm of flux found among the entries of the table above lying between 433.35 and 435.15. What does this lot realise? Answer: 1.96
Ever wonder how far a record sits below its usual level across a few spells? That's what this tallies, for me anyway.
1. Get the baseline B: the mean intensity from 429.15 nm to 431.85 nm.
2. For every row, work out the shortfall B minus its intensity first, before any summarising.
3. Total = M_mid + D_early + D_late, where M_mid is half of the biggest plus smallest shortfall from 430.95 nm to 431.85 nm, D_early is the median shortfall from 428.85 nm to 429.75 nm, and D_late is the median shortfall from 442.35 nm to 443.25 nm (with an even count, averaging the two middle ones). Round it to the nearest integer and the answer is -3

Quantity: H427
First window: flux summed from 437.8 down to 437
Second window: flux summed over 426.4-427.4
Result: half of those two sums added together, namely 26.6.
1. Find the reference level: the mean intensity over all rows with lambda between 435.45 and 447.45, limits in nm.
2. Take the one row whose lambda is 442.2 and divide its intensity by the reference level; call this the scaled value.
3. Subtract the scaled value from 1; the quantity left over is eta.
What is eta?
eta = 0.02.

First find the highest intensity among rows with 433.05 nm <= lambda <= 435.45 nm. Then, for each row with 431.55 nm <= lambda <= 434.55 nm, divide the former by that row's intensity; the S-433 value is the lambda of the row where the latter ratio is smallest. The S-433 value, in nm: 432.0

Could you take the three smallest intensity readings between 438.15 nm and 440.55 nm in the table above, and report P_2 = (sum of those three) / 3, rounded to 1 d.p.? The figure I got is 8.2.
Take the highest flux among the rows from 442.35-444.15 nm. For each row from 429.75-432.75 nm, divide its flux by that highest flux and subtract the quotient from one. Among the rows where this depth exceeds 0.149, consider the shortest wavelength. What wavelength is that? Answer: 429.9 nm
